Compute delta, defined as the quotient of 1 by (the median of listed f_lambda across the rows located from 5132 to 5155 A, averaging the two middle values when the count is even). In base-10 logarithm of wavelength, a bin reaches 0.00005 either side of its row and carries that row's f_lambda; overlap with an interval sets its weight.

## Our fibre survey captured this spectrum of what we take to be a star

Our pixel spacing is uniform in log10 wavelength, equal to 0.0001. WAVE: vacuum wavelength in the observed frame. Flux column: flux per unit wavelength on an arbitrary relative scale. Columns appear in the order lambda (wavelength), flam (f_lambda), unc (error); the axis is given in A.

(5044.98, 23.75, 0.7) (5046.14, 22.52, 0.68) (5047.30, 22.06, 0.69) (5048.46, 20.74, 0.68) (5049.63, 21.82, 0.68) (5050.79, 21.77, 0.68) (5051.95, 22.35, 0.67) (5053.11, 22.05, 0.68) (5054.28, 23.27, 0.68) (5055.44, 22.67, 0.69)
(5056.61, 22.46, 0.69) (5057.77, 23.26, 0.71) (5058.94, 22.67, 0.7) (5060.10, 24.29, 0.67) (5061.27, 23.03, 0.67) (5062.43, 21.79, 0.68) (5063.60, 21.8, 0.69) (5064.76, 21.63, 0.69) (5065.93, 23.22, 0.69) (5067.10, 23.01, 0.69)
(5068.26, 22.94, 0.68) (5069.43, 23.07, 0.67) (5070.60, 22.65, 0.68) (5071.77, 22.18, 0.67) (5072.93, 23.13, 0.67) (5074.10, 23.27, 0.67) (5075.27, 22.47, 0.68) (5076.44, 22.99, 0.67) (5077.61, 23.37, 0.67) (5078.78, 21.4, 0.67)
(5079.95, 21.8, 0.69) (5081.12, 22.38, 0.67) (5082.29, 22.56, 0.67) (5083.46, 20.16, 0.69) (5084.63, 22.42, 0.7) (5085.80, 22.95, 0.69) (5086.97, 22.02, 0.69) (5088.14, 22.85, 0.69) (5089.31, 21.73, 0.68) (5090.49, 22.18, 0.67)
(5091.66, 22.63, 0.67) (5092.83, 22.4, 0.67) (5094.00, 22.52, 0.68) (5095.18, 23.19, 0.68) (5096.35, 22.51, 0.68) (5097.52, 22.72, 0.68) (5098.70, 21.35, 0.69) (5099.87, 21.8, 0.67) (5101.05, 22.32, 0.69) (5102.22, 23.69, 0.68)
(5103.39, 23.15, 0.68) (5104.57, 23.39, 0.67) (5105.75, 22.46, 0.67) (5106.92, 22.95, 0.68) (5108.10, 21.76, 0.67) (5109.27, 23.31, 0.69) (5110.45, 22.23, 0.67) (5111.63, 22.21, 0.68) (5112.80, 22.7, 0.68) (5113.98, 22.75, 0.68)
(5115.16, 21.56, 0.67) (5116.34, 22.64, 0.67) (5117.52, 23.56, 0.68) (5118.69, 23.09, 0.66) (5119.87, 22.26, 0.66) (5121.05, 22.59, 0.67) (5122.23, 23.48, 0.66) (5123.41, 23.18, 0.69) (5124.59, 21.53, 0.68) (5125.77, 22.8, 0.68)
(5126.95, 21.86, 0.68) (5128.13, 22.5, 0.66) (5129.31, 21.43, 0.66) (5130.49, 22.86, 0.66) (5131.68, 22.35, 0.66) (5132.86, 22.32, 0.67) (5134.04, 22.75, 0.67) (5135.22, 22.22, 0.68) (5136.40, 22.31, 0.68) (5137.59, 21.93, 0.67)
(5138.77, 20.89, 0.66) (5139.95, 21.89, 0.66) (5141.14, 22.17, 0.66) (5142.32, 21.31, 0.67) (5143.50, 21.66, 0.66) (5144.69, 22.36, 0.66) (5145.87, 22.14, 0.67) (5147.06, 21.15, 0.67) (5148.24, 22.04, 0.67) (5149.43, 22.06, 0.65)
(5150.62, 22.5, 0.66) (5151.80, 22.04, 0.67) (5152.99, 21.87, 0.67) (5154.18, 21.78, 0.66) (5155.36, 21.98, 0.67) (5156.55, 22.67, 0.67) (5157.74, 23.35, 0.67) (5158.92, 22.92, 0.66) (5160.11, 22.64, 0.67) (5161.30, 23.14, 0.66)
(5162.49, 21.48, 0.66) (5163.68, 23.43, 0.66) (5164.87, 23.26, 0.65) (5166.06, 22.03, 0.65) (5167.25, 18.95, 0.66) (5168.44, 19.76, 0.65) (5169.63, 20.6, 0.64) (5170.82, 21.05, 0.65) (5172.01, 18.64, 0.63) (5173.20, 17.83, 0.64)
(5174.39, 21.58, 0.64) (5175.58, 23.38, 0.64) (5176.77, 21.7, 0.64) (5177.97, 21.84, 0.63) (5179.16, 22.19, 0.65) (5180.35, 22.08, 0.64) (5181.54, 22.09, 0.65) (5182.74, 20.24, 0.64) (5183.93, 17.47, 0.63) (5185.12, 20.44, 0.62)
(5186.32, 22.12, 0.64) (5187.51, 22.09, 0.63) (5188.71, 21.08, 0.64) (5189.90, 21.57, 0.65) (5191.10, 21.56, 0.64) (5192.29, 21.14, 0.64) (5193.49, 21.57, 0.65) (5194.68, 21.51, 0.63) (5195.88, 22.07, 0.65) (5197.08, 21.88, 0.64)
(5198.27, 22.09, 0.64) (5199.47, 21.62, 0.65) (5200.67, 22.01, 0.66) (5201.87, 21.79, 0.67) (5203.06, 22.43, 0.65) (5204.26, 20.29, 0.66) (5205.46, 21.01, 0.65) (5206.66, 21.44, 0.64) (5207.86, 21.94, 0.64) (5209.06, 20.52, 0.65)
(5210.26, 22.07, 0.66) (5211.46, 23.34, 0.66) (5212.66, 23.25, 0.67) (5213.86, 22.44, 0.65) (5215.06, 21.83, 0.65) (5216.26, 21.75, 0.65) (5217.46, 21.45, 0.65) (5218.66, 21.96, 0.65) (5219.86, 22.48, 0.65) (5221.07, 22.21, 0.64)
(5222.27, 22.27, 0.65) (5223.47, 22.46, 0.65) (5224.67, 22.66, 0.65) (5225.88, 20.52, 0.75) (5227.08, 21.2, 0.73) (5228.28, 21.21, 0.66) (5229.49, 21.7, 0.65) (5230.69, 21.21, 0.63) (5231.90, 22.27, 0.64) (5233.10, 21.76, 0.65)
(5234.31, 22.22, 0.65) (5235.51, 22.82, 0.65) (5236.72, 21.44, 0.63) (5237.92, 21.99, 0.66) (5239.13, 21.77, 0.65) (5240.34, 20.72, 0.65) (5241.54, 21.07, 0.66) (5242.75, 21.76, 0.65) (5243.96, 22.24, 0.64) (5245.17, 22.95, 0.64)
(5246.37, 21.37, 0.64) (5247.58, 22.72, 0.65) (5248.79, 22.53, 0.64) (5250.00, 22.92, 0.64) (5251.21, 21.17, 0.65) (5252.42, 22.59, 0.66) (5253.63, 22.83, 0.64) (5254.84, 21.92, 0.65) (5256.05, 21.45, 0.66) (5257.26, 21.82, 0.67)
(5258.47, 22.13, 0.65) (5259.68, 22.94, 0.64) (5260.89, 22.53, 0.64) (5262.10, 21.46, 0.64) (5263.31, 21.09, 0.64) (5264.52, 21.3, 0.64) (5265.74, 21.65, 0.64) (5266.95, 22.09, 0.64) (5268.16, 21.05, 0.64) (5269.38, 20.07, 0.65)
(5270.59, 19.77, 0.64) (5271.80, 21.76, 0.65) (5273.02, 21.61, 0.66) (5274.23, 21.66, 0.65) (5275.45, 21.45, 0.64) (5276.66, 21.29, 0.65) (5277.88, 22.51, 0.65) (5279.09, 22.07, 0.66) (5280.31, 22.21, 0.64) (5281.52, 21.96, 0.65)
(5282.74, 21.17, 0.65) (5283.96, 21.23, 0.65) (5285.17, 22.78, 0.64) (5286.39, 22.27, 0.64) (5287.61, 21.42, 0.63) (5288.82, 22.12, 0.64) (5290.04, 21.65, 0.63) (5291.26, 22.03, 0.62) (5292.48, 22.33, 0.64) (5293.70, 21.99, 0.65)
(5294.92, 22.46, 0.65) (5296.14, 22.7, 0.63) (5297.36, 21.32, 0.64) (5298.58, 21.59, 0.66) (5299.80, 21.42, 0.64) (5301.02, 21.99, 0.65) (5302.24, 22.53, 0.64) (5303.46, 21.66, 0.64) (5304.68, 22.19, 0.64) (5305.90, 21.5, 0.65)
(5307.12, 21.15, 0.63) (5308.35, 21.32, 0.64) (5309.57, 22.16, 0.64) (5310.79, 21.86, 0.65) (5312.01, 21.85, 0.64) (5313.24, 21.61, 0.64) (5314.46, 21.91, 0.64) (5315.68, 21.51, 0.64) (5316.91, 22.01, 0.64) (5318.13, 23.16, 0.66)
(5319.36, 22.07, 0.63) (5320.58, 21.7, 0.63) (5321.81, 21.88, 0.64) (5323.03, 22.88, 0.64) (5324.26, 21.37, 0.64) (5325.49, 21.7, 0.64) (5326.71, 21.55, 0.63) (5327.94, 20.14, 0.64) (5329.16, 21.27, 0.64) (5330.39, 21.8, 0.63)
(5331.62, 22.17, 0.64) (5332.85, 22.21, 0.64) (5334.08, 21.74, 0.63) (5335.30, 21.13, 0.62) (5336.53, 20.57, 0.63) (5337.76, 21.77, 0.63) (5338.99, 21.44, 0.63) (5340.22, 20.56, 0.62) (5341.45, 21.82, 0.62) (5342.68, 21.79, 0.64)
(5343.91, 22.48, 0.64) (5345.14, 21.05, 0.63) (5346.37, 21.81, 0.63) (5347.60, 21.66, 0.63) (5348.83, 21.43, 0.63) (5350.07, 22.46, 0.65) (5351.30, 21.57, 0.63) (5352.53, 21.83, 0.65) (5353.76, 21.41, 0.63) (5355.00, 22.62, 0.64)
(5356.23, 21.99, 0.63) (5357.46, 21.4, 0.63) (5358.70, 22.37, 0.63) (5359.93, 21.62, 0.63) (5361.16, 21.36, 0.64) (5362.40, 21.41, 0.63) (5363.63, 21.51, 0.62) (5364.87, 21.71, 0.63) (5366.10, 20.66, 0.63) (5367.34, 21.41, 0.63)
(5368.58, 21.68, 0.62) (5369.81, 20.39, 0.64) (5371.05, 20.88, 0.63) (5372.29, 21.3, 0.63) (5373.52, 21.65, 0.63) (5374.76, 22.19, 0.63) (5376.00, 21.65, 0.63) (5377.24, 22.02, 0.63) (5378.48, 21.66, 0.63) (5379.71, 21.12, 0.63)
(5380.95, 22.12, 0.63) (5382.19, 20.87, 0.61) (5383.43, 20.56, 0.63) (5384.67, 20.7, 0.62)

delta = 0.0454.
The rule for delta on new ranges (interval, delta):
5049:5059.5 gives 0.0445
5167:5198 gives 0.0464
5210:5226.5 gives 0.0450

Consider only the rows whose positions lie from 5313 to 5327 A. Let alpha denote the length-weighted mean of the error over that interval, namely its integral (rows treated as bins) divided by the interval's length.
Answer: 0.640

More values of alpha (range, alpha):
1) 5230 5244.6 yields 0.647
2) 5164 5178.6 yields 0.644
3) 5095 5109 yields 0.679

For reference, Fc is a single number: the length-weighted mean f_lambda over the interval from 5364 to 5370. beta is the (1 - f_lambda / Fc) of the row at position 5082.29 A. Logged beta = -0.06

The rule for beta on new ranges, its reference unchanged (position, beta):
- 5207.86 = -0.03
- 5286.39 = -0.05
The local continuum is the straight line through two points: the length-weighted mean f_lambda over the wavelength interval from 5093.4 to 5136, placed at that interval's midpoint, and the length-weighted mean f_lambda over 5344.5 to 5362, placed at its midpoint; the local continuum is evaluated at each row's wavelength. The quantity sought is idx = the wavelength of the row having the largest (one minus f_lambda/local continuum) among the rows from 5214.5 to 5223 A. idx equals 5217.46 A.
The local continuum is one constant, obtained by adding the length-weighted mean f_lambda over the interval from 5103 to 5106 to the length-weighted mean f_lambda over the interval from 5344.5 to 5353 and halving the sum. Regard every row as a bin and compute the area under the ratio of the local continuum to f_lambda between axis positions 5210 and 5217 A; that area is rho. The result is 6.97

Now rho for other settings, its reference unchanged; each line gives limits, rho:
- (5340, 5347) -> 7.23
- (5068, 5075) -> 6.84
